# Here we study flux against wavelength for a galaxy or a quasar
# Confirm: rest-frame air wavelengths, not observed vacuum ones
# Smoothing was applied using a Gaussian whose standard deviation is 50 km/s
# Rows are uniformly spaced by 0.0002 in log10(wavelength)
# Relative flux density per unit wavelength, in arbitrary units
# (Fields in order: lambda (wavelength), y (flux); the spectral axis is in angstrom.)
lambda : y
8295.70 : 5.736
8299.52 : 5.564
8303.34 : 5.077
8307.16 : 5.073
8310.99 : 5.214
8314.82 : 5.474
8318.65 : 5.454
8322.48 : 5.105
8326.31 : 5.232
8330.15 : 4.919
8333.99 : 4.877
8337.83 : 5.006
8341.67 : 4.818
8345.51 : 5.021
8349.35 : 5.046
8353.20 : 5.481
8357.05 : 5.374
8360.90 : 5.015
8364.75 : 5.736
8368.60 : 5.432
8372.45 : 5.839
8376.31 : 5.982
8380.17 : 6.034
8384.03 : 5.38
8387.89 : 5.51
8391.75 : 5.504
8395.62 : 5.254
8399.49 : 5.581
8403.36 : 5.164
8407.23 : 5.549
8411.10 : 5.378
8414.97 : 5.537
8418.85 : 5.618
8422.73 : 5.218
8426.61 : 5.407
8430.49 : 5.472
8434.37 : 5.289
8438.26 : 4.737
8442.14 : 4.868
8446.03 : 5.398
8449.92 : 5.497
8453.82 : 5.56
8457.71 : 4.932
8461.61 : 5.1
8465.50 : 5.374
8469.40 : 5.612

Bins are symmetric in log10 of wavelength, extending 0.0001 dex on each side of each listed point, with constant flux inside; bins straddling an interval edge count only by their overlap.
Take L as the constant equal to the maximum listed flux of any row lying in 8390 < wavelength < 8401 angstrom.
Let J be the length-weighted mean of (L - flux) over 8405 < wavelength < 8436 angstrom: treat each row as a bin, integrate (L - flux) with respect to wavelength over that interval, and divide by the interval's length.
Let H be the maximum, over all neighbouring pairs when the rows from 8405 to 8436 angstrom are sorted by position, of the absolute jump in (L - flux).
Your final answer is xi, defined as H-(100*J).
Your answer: -14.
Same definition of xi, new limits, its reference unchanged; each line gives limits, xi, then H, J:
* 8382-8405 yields -17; 0.42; 0.18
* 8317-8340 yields -49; 0.35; 0.49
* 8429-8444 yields -49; 0.55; 0.50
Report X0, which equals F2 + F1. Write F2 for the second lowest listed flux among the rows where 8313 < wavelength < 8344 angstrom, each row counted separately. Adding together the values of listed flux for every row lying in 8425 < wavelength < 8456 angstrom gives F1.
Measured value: 47.1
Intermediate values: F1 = 42.2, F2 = 4.877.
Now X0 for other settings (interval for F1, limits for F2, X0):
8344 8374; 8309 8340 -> 47.9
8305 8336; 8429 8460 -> 46.2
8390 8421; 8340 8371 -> 48.6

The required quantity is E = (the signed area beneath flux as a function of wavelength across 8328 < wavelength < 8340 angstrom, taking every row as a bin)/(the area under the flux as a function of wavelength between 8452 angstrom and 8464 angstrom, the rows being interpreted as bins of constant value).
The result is 0.95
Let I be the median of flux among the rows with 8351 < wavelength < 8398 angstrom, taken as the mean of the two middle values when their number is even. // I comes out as 5.49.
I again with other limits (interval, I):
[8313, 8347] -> 5.02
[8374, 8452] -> 5.44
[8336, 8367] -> 5.03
